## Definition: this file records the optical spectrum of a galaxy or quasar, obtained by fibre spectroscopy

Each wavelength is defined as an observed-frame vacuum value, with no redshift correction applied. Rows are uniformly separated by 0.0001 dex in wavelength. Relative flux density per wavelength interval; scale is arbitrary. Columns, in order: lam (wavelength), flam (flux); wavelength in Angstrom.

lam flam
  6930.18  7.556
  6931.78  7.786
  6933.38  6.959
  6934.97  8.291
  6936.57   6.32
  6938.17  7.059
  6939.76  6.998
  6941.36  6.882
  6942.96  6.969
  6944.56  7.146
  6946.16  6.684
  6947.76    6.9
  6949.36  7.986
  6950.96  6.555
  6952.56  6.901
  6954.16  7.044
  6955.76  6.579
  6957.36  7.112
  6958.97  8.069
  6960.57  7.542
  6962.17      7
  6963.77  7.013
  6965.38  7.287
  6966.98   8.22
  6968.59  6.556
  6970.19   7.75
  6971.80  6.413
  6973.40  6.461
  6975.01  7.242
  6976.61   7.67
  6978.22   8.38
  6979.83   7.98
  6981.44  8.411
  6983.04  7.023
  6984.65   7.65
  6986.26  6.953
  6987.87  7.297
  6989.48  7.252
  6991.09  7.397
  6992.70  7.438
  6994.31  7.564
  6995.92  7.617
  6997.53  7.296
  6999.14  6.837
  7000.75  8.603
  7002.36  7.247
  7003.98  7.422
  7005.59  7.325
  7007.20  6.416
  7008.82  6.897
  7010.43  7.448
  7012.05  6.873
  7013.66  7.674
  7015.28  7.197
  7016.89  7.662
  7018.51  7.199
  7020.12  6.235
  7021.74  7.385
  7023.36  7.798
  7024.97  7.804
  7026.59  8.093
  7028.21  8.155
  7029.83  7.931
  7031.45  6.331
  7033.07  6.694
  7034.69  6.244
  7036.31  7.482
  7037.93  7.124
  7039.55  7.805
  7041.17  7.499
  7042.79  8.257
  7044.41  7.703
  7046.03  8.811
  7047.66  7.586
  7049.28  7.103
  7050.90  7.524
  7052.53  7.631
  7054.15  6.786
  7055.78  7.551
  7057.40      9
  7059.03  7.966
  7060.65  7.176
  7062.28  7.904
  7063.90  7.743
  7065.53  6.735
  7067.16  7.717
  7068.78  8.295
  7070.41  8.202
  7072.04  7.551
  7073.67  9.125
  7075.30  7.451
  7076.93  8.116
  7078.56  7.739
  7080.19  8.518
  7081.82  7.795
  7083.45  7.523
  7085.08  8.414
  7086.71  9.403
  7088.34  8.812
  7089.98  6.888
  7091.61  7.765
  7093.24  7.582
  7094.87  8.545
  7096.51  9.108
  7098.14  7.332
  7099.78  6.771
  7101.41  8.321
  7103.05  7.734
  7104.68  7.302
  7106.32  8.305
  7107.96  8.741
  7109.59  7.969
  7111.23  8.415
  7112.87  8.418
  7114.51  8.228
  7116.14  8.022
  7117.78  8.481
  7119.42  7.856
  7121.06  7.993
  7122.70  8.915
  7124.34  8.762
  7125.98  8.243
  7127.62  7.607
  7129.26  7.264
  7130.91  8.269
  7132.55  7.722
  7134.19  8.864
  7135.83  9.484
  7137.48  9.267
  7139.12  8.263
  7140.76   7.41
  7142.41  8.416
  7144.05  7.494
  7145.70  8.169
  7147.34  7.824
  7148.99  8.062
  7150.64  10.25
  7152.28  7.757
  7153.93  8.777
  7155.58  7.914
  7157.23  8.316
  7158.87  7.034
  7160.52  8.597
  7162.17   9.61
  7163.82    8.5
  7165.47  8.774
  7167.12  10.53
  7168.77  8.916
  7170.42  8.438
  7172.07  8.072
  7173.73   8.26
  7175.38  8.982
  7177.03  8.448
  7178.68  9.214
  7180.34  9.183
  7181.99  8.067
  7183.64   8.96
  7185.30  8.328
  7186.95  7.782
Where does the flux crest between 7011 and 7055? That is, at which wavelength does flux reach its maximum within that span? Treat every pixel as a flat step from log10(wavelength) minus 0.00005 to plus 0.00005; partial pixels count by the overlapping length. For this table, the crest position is 7046.03 Angstrom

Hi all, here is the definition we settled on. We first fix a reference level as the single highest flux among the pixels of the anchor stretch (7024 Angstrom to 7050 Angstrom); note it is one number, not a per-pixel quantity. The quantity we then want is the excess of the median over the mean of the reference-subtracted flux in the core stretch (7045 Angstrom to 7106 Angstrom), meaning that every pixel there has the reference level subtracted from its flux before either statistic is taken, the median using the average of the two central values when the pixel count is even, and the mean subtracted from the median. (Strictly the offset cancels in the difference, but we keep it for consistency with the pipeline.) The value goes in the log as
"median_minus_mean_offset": -0.14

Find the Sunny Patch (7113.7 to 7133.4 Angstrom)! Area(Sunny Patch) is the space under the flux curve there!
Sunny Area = 160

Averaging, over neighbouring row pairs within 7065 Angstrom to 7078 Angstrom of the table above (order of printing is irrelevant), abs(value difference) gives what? 0.89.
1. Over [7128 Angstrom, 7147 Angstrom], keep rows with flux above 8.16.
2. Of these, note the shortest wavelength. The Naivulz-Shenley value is 7130.91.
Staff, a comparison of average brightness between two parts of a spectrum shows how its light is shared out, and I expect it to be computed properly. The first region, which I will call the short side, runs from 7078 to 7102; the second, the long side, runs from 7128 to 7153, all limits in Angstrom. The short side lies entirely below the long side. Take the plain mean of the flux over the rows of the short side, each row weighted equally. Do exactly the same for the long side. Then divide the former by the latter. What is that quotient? 0.97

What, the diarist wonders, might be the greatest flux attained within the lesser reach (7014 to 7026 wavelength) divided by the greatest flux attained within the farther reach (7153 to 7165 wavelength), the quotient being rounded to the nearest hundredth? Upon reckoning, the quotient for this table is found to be 0.81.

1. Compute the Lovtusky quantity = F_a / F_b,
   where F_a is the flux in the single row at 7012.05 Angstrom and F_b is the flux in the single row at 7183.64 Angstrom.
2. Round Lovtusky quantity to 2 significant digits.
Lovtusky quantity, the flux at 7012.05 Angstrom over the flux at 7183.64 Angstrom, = 0.77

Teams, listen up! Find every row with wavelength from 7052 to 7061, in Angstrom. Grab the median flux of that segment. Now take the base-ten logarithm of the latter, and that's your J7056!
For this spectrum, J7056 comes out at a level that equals 0.880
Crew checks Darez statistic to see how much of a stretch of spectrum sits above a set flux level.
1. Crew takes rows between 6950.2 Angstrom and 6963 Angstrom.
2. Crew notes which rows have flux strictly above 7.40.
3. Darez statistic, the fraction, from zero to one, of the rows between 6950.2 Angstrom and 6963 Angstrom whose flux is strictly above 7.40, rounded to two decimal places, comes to 0.25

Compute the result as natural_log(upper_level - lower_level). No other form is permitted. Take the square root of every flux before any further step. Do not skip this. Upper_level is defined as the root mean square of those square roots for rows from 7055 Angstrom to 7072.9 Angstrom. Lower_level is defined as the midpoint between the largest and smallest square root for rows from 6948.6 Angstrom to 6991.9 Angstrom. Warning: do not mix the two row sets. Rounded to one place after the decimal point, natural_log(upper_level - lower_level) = -2.6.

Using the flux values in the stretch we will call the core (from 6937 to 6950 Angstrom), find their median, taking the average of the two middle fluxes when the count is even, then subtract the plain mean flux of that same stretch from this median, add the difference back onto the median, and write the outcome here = 6.9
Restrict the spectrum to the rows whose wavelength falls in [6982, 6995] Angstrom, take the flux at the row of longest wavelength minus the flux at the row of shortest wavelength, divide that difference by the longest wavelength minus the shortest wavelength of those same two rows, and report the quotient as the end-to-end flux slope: 0.048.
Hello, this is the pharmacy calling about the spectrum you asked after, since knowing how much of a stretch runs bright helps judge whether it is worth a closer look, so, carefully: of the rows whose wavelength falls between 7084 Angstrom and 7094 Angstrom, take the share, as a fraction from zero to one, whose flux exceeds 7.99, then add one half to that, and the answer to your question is 1.00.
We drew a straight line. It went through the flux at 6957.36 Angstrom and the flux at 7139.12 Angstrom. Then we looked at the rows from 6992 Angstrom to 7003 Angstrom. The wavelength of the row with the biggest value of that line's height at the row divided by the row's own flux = 6999.14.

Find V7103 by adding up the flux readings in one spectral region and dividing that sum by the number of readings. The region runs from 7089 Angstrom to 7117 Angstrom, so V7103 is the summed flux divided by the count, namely 8.0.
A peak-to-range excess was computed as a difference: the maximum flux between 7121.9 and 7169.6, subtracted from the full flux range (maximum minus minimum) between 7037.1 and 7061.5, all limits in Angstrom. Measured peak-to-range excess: -8.3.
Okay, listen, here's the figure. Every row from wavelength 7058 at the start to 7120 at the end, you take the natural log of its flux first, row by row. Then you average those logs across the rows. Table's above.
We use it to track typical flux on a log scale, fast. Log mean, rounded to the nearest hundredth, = 2.08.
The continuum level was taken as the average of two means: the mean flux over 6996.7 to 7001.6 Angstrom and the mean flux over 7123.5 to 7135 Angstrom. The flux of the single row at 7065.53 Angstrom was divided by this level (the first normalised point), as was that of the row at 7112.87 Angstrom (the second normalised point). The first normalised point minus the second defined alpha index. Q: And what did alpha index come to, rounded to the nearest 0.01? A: -0.21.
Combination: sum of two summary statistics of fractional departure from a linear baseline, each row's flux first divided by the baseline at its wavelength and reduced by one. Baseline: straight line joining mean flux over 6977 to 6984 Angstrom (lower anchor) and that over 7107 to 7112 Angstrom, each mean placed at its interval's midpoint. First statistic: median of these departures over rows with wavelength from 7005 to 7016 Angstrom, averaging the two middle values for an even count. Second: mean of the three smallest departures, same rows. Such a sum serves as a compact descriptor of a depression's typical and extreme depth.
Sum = -0.27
